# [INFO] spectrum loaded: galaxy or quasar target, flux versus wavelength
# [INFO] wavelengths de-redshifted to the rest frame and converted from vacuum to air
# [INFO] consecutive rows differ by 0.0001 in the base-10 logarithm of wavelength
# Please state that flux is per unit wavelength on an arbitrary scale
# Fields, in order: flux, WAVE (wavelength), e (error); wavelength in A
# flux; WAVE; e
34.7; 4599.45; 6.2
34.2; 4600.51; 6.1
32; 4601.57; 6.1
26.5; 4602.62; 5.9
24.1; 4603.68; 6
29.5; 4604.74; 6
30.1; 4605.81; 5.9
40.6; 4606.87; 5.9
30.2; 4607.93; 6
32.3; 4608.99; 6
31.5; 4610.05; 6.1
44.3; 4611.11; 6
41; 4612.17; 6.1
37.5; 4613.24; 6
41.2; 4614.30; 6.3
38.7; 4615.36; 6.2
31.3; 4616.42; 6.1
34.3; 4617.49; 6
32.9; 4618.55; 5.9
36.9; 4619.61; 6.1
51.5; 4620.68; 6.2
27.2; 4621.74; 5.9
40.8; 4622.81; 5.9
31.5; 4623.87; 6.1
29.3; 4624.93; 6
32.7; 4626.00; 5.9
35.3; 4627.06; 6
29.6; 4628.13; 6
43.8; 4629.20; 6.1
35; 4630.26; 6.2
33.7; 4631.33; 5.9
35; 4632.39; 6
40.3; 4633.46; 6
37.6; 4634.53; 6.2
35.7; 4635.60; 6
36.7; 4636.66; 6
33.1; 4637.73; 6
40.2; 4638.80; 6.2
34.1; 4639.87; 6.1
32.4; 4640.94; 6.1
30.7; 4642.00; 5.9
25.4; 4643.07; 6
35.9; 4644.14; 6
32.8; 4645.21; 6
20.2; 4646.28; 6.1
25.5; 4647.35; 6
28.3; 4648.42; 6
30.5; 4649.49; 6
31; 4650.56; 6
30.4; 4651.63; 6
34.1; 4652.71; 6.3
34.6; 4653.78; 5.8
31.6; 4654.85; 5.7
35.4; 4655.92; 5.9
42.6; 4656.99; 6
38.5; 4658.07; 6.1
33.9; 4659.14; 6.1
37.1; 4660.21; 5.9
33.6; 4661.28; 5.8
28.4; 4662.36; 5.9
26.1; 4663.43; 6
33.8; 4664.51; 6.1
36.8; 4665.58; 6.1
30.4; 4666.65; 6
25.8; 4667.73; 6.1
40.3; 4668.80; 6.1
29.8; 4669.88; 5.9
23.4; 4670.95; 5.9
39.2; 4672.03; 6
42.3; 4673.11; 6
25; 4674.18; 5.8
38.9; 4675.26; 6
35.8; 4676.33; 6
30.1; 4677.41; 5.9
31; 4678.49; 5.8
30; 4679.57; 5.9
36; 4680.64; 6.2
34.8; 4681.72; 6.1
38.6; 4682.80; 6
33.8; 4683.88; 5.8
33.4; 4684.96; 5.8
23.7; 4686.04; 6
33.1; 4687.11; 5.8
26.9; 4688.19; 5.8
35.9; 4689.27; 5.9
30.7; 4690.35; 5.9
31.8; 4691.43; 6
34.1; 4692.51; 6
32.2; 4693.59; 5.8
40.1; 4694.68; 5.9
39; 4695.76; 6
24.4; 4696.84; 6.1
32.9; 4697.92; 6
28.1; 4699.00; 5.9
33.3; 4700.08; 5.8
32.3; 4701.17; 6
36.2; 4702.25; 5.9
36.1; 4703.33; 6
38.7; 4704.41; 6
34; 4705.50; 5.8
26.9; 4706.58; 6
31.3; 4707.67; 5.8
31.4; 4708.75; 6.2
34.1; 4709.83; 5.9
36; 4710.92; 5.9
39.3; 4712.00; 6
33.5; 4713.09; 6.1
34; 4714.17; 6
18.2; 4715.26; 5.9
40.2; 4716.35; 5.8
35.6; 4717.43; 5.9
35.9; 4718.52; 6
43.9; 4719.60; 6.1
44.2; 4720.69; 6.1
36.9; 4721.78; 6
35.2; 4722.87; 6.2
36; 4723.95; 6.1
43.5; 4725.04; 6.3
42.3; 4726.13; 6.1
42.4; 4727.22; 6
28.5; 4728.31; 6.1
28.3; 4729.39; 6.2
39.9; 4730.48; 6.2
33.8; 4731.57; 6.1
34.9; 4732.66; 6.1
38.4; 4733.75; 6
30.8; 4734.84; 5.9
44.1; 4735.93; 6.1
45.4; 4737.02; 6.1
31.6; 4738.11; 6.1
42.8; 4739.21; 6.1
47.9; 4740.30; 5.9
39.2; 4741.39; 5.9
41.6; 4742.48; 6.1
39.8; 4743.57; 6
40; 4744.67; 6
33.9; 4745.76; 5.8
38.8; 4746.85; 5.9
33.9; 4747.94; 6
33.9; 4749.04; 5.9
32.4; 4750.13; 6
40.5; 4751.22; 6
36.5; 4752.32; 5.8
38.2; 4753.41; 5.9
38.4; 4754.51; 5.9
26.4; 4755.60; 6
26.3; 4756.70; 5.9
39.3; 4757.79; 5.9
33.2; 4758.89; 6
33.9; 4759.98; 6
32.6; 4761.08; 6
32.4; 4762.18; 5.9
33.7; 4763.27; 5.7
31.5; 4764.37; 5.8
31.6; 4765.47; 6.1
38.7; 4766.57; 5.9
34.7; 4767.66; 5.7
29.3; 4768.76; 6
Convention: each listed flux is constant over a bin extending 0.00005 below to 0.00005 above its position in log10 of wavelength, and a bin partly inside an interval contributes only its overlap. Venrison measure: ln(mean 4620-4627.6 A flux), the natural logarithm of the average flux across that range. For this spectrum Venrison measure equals 3.57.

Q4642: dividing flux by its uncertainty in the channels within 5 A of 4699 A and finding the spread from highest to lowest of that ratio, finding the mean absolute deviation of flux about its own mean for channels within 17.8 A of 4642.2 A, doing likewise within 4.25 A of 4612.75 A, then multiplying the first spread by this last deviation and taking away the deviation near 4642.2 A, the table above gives 8.0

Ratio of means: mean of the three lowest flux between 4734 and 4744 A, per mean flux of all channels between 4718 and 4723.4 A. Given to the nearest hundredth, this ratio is 0.86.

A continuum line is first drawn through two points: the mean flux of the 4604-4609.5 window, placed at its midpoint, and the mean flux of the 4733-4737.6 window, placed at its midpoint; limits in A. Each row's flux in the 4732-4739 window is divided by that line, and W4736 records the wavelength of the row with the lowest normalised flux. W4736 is 4734.84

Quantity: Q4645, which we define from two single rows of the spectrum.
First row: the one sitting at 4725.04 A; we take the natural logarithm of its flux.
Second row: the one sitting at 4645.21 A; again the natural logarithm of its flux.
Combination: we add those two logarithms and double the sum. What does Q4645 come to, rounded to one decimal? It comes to 14.5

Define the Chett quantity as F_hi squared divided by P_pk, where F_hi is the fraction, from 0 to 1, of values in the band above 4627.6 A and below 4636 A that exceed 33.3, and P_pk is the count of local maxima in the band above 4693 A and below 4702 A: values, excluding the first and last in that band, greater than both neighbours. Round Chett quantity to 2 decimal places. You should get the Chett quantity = 0.26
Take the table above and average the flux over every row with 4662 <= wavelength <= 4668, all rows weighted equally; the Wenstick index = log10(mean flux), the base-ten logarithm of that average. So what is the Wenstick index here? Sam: 1.48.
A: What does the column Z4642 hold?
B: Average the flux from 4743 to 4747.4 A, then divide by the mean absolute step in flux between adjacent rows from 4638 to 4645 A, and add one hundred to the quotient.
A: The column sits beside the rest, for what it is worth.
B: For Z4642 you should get 108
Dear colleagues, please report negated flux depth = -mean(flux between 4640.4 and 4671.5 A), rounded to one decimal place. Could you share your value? -31.7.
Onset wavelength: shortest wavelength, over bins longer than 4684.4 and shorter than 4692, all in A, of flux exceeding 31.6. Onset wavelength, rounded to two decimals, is 4684.96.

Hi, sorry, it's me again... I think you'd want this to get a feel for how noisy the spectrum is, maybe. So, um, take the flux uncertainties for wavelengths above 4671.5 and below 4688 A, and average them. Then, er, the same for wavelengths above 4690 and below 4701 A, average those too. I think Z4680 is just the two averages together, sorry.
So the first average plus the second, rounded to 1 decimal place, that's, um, 11.9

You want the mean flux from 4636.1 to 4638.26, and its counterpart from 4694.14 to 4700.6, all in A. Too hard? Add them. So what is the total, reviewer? 68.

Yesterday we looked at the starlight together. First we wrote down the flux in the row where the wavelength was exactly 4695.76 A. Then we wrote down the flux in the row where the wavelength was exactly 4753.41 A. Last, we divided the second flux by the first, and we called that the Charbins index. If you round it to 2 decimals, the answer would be 0.98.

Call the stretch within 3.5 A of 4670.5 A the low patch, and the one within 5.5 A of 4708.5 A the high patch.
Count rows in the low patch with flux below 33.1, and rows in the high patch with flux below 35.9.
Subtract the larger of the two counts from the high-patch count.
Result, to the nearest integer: 0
